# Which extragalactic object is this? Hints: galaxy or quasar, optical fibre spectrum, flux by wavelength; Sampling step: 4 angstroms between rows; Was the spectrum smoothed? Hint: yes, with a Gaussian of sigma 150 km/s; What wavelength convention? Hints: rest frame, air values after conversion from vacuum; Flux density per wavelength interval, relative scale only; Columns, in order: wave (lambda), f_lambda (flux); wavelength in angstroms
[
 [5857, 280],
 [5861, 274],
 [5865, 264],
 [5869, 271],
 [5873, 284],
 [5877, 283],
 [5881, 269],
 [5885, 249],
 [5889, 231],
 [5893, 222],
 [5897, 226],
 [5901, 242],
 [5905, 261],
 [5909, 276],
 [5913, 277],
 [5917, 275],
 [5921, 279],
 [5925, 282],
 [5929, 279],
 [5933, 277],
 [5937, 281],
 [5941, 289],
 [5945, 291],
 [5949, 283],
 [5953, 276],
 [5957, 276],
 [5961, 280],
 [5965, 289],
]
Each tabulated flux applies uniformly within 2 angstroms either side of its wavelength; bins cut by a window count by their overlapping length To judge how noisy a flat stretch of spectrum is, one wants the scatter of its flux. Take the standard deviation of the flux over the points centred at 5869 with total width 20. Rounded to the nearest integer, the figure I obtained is 8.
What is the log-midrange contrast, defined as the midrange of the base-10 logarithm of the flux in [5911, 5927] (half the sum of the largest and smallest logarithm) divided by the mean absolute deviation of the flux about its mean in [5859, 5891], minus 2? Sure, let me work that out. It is -1.82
